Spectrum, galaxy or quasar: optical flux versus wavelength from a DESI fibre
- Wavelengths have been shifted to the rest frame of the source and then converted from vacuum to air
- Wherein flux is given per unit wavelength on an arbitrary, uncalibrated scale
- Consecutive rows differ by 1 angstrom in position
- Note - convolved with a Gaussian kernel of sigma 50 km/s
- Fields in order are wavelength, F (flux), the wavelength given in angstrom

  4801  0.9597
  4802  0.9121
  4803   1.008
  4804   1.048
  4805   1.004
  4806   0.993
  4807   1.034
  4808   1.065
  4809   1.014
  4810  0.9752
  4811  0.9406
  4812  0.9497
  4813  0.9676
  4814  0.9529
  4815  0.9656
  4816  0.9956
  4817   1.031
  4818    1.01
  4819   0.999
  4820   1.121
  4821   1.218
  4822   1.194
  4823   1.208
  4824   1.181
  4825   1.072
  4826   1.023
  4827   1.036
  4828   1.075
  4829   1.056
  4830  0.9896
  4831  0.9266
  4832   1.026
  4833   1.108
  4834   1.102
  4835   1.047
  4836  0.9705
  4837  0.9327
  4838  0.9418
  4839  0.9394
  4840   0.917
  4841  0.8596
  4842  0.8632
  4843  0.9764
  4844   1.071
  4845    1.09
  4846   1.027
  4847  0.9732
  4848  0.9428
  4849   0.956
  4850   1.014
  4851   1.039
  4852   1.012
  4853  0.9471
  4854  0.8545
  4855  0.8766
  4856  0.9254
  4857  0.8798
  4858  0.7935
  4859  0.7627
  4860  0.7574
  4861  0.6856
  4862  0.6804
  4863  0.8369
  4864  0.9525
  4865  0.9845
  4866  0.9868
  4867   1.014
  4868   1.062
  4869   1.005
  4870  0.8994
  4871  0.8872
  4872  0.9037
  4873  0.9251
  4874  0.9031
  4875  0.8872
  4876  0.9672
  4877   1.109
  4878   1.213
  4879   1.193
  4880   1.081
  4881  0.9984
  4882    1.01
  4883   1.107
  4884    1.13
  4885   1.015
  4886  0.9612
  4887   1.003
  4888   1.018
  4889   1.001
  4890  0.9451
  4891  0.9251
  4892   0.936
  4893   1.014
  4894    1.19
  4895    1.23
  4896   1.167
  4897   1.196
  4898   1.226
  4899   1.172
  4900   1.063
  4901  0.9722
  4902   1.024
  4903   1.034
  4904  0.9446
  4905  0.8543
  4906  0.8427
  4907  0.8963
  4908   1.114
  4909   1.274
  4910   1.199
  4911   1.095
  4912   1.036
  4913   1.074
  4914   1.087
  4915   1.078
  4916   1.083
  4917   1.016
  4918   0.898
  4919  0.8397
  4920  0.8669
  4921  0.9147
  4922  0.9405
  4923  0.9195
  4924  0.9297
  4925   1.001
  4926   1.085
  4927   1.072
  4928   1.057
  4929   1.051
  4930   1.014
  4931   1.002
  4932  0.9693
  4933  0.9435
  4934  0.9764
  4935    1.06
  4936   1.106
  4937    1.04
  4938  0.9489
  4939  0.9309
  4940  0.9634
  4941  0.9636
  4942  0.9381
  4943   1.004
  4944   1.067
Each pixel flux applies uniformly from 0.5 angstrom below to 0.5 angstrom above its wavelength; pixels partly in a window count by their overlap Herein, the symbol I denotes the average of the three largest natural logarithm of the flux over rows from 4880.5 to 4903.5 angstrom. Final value 0.20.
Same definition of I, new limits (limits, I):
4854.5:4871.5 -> 0.03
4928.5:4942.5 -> 0.07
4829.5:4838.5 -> 0.08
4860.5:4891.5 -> 0.16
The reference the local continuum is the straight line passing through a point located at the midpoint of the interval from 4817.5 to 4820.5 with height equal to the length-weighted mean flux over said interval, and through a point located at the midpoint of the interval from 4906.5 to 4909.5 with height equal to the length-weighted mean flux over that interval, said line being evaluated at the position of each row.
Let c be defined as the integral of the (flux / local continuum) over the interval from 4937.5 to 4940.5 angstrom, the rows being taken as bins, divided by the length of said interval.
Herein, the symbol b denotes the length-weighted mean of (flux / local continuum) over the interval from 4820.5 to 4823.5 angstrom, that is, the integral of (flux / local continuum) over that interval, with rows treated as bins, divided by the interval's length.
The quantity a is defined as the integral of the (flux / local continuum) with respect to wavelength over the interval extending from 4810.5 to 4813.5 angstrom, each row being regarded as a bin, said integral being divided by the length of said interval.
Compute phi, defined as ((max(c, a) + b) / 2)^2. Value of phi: 1.07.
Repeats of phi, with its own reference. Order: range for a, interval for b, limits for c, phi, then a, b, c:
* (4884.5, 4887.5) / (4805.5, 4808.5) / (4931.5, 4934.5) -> 0.91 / 0.92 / 0.99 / 0.87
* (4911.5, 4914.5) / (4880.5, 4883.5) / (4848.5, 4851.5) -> 0.93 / 0.97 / 0.96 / 0.95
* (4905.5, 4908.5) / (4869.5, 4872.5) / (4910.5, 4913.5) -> 0.82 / 0.87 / 0.84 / 0.97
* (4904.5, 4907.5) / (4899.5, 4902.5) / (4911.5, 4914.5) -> 0.91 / 0.79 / 0.93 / 0.97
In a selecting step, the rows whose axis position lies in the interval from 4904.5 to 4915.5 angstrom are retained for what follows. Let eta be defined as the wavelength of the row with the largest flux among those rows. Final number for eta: 4909 angstrom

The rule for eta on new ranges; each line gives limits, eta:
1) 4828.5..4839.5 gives 4833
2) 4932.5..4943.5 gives 4936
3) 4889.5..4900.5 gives 4895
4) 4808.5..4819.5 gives 4817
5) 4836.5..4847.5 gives 4845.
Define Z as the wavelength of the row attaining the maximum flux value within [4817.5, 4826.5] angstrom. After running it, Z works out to 4821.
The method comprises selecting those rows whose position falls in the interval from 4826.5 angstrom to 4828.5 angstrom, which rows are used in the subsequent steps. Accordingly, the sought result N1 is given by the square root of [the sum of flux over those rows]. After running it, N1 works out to 1.5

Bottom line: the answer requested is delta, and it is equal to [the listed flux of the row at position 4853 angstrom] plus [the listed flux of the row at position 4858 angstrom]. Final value 1.74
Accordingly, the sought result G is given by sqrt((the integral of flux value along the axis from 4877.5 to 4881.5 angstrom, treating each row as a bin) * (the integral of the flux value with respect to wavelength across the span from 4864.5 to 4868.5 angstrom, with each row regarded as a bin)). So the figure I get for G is 4.26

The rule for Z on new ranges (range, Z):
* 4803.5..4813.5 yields 4808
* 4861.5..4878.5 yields 4878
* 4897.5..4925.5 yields 4909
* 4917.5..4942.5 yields 4936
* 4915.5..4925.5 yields 4916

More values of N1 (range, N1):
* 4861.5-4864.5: 1.6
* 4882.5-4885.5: 1.8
